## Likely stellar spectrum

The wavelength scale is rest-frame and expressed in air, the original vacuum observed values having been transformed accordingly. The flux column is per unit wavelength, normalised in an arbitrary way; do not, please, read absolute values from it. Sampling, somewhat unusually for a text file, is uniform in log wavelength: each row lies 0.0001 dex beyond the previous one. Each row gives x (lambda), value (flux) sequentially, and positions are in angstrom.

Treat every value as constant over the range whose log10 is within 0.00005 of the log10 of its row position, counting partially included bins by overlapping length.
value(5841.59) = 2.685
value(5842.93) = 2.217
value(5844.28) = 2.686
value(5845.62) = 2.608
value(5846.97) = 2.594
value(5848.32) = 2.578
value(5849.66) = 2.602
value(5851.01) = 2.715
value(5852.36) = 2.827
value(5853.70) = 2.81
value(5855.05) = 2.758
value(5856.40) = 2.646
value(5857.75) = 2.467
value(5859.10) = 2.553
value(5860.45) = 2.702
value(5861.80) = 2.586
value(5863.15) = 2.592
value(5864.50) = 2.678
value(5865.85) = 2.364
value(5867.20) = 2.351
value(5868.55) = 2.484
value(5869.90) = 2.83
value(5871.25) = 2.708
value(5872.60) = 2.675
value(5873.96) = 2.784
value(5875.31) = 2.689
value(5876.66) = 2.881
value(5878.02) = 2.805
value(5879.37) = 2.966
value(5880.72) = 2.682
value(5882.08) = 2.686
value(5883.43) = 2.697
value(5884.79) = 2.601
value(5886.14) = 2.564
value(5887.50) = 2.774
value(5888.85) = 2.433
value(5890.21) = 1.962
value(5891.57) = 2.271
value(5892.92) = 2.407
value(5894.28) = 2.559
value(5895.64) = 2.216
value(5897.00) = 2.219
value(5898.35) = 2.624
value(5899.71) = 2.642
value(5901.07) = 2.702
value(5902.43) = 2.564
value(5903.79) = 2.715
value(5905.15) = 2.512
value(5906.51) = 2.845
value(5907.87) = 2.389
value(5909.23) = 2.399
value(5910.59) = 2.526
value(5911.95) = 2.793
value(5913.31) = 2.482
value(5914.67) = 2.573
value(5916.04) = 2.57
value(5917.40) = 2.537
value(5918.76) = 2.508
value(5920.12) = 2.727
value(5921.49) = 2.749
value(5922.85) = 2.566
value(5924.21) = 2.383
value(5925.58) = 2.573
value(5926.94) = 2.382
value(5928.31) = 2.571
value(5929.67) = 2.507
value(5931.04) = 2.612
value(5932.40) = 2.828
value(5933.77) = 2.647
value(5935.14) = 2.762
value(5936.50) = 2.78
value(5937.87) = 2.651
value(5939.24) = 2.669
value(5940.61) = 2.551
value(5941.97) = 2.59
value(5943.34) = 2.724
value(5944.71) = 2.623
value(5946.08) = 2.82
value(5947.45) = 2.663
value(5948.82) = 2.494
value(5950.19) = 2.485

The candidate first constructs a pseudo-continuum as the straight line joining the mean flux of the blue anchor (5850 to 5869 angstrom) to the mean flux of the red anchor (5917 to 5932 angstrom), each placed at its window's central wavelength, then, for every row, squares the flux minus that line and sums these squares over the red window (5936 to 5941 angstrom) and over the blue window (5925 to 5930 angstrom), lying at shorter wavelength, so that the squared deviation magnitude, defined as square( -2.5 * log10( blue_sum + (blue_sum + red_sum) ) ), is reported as 4.4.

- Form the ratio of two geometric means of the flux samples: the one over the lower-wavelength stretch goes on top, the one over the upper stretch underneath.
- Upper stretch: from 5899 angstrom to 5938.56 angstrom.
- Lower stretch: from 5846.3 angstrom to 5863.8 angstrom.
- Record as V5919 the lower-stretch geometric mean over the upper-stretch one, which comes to 1.018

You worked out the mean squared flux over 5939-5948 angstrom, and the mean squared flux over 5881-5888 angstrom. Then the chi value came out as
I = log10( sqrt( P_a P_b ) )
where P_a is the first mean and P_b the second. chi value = 0.851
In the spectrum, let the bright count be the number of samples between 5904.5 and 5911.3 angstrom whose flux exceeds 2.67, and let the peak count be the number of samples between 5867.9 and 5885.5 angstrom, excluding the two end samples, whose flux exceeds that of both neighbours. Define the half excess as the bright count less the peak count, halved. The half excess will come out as -2.0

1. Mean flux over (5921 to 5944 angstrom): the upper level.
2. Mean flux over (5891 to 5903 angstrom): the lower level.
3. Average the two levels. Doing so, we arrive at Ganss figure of 2.54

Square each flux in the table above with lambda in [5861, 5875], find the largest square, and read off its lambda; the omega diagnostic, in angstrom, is 5869.90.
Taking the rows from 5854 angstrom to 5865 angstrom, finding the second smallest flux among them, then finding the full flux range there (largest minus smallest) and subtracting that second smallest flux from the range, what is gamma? -2.26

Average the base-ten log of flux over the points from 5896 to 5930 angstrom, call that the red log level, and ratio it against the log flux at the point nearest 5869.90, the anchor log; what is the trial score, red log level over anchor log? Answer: 0.90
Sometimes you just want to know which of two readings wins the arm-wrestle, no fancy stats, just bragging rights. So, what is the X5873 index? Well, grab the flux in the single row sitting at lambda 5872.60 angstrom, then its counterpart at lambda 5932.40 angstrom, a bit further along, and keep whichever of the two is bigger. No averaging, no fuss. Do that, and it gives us 2.83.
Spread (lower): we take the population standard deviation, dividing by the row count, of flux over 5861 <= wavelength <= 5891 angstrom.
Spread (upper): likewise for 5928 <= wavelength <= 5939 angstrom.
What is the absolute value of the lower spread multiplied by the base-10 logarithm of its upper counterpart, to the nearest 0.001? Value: 0.208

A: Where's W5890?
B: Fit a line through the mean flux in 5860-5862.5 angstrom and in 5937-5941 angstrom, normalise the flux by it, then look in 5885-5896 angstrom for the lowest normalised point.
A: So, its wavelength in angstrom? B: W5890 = 5890.21 angstrom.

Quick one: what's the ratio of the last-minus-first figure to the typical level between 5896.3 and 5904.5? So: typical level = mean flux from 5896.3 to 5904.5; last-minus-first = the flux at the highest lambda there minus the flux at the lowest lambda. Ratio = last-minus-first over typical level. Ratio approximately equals 0.19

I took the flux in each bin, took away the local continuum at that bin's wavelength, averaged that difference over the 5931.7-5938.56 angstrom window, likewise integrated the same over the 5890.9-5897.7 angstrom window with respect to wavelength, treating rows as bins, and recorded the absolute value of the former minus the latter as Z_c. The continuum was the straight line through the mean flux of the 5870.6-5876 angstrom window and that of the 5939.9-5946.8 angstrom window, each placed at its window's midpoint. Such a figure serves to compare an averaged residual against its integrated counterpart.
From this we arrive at 2.54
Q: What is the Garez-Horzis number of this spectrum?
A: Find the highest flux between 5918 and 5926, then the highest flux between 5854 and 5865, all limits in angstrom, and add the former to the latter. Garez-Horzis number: 5.51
